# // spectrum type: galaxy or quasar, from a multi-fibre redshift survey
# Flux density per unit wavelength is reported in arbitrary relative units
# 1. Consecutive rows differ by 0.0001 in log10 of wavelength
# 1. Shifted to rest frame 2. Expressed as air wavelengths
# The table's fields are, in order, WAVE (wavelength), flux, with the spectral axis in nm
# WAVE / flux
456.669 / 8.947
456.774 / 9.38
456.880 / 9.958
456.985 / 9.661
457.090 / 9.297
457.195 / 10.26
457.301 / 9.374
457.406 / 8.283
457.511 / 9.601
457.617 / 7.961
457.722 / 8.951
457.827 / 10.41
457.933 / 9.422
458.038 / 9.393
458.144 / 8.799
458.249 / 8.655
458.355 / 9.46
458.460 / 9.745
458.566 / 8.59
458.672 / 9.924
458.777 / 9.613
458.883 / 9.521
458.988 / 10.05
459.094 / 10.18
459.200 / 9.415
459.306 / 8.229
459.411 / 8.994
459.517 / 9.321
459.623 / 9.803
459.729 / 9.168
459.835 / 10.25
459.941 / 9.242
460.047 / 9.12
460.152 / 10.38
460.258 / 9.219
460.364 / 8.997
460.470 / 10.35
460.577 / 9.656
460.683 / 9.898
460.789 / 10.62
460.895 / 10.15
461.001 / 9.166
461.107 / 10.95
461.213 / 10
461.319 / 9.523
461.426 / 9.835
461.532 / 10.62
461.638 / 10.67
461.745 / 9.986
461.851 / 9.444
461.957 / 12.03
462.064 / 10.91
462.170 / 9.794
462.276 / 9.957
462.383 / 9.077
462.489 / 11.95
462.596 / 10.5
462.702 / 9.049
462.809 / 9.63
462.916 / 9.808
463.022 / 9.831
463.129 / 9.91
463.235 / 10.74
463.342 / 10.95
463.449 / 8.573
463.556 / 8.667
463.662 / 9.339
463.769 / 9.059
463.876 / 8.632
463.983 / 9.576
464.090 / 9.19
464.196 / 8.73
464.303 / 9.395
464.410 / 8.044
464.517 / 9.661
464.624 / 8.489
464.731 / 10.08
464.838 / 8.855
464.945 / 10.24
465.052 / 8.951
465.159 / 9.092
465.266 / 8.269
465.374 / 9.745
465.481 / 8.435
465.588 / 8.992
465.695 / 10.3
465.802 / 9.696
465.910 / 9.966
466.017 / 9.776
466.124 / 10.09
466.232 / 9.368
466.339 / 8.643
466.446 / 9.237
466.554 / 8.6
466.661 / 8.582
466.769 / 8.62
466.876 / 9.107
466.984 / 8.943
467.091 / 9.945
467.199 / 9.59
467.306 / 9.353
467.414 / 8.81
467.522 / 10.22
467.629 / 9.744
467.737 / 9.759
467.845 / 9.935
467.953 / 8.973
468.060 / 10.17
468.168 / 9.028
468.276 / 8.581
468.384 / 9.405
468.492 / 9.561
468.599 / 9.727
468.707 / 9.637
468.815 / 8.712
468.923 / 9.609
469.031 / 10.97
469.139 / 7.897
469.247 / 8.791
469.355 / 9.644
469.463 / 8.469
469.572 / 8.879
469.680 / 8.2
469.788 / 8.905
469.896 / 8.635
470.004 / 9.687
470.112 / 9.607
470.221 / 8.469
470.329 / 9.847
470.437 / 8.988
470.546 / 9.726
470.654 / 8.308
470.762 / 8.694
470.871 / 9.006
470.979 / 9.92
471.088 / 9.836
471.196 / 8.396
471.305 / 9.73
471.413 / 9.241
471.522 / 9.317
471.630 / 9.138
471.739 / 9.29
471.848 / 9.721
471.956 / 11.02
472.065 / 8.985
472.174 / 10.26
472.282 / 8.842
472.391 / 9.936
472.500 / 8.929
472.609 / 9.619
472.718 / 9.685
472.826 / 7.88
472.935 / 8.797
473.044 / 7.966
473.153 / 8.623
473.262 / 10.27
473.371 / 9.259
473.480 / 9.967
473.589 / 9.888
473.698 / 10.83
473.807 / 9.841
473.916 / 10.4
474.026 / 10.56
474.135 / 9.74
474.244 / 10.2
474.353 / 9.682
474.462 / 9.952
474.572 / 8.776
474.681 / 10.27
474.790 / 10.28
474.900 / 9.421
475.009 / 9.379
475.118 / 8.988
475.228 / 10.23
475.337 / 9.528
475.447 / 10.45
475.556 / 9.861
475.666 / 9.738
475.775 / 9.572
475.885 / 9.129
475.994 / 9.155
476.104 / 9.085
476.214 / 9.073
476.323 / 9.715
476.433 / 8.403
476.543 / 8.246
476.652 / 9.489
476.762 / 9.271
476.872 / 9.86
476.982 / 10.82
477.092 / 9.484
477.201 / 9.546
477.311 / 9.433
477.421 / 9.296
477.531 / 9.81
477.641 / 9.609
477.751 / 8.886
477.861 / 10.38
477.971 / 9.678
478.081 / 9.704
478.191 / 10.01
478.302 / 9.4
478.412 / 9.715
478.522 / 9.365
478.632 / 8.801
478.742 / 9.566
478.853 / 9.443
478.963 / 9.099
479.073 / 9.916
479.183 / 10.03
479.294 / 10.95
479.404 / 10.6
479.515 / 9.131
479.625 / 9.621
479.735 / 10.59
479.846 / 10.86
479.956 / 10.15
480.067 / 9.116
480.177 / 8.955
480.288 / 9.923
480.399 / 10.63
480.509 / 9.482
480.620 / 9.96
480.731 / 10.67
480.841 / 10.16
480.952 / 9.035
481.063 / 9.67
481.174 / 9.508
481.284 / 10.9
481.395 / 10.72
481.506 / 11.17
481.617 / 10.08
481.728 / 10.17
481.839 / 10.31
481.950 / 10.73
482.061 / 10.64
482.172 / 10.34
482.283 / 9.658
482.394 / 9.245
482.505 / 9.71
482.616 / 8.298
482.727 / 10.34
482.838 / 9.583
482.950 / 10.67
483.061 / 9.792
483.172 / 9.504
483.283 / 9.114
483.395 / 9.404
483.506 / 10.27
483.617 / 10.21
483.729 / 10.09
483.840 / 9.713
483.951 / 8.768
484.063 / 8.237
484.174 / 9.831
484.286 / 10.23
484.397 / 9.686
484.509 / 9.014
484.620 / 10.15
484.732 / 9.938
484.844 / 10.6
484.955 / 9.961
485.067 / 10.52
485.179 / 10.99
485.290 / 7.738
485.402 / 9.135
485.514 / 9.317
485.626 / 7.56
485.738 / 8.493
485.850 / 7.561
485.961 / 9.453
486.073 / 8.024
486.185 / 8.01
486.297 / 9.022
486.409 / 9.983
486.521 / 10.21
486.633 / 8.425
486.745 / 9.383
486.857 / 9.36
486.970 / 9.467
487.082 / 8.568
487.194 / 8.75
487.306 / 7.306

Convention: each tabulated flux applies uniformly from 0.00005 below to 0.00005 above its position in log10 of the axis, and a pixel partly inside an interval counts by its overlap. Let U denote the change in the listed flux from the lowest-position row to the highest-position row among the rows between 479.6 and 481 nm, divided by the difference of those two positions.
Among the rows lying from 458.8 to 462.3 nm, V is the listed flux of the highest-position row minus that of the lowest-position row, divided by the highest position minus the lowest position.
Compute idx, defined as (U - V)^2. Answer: 0.3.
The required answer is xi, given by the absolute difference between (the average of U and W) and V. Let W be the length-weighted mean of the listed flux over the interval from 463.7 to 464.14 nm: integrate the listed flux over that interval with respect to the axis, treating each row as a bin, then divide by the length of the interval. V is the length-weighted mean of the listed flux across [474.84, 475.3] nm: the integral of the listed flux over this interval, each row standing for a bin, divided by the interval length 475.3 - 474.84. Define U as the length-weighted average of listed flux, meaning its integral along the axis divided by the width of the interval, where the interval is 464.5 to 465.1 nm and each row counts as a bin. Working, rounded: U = 9.37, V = 9.5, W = 9.11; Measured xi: 0.3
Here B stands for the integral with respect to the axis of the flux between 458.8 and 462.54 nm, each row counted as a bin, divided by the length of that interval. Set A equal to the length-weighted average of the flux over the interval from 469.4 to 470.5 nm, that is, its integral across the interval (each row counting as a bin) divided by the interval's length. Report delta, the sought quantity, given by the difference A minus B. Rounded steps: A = 8.97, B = 9.9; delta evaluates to -0.9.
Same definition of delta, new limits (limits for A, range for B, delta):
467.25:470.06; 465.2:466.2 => -0.2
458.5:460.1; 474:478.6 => -0.2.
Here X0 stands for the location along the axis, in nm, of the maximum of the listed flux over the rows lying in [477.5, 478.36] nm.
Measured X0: 477.861 nm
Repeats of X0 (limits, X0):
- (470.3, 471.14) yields 470.979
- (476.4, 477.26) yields 476.982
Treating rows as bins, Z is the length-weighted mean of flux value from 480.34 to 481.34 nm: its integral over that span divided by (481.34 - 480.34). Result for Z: 10.0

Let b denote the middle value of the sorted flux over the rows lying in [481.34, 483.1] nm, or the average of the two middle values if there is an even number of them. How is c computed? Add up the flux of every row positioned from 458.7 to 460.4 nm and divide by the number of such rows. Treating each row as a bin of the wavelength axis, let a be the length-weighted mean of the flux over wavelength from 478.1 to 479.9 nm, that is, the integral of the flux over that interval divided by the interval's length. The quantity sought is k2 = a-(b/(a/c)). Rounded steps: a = 9.8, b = 10.2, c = 9.5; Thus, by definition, -0.1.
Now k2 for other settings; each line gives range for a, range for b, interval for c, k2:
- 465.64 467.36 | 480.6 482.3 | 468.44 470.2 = -0.7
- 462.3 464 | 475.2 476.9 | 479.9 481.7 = -0.1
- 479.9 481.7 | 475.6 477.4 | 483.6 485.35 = 0.8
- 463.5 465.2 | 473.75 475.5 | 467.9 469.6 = -0.9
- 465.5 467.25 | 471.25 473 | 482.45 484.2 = -0.3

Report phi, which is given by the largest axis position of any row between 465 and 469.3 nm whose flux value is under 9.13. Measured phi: 469.247 nm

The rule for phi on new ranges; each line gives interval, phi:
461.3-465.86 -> 465.588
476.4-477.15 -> 476.543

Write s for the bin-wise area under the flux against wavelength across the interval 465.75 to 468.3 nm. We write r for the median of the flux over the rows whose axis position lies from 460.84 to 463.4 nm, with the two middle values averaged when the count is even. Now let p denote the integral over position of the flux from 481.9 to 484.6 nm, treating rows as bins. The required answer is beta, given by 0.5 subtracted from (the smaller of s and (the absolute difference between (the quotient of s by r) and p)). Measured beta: 23.3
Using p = 26.2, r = 9.97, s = 23.9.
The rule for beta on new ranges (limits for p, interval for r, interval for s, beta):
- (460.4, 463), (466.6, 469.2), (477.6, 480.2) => 23.2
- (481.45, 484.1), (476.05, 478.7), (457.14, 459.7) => 23.1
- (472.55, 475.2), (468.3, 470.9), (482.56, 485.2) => 22.1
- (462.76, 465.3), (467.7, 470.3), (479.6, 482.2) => 20.3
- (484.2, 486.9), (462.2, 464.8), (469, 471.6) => 22.1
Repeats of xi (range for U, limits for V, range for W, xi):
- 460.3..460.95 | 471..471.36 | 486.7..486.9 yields 0.3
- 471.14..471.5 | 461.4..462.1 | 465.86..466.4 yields 1.2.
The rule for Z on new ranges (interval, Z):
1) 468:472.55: 9.3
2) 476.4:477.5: 9.4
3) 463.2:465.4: 9.2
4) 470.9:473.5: 9.3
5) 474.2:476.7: 9.5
